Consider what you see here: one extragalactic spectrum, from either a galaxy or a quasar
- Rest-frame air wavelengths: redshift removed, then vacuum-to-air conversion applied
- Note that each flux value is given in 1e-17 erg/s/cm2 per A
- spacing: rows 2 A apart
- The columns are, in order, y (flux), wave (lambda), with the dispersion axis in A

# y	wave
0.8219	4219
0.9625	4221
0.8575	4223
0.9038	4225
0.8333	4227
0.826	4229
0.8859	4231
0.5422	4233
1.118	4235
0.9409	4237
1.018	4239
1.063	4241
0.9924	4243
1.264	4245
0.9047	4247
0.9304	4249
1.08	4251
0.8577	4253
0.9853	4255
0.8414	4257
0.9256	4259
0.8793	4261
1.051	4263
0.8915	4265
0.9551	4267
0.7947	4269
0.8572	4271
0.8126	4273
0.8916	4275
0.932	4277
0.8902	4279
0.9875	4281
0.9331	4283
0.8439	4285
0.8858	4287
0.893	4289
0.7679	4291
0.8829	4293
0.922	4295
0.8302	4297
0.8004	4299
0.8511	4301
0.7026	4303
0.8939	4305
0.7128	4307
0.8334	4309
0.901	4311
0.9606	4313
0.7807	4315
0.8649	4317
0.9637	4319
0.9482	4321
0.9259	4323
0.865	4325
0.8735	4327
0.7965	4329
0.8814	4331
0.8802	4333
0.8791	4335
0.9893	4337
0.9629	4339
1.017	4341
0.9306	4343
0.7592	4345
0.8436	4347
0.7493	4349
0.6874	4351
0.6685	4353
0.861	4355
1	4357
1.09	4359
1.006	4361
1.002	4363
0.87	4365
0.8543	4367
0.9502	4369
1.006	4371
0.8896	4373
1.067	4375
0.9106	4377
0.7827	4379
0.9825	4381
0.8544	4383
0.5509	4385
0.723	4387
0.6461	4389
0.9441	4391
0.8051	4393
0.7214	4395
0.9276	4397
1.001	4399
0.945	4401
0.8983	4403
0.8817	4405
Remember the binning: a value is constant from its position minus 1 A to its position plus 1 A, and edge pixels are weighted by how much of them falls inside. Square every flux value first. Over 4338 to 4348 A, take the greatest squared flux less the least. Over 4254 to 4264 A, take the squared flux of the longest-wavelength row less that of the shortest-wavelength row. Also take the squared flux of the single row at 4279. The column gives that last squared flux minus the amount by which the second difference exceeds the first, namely 1.1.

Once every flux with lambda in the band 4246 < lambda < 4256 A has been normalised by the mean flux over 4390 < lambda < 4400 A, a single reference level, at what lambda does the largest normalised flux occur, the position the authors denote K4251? 4251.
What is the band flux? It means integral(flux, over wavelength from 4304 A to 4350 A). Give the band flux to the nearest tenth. 40.4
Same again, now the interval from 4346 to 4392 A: 39.9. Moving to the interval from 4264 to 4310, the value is 39.5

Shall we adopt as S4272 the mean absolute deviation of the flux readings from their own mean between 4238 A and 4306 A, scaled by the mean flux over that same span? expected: 0.082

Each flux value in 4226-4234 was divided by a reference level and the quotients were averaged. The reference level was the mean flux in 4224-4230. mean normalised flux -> 0.90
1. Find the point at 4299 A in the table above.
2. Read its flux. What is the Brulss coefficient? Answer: 0.8004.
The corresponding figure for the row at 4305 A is 0.8939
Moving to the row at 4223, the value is 0.8575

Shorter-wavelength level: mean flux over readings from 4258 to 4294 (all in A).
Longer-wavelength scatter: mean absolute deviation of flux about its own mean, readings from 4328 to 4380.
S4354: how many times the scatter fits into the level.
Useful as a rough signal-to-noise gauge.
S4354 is 10.0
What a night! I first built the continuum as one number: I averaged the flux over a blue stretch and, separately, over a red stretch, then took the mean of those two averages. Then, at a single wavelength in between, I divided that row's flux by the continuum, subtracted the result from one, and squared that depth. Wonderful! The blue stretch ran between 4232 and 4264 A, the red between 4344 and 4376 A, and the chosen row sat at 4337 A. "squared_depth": 0.0044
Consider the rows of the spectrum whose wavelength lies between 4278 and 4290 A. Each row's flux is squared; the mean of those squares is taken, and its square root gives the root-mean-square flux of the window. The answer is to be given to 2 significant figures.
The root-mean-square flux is 0.91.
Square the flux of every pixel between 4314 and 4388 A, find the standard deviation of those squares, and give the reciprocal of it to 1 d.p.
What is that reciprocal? 5.1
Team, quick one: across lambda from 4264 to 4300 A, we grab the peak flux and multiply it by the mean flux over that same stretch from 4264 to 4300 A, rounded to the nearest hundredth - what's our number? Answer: 0.87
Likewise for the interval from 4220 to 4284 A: 1.17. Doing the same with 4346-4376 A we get 0.98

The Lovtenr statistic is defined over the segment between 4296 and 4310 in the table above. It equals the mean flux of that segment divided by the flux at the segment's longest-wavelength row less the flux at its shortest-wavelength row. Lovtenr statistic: 251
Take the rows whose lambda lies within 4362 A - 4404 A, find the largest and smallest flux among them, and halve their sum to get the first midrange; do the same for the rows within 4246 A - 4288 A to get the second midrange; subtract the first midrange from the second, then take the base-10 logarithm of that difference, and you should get -0.9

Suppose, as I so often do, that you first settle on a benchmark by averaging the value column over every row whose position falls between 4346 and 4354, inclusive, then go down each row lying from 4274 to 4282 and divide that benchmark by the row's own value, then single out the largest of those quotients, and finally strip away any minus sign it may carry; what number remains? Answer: 0.83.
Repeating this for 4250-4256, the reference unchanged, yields 0.86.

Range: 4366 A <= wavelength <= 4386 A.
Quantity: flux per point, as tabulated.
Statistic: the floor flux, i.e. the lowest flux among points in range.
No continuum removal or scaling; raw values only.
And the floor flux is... 0.5509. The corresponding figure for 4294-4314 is 0.7026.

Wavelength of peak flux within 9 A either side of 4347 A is 4341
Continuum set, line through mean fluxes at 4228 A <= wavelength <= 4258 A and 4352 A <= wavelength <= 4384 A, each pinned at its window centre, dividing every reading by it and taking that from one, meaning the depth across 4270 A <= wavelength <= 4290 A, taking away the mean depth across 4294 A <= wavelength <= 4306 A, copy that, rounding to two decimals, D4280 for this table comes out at -0.06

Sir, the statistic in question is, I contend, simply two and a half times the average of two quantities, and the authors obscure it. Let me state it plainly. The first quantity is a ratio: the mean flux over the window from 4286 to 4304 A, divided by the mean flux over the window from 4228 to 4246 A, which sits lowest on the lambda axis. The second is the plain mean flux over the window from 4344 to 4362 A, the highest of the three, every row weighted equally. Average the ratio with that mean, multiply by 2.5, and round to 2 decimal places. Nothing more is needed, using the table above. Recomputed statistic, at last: 2.15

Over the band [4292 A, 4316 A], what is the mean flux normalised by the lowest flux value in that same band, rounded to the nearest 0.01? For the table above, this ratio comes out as 1.19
